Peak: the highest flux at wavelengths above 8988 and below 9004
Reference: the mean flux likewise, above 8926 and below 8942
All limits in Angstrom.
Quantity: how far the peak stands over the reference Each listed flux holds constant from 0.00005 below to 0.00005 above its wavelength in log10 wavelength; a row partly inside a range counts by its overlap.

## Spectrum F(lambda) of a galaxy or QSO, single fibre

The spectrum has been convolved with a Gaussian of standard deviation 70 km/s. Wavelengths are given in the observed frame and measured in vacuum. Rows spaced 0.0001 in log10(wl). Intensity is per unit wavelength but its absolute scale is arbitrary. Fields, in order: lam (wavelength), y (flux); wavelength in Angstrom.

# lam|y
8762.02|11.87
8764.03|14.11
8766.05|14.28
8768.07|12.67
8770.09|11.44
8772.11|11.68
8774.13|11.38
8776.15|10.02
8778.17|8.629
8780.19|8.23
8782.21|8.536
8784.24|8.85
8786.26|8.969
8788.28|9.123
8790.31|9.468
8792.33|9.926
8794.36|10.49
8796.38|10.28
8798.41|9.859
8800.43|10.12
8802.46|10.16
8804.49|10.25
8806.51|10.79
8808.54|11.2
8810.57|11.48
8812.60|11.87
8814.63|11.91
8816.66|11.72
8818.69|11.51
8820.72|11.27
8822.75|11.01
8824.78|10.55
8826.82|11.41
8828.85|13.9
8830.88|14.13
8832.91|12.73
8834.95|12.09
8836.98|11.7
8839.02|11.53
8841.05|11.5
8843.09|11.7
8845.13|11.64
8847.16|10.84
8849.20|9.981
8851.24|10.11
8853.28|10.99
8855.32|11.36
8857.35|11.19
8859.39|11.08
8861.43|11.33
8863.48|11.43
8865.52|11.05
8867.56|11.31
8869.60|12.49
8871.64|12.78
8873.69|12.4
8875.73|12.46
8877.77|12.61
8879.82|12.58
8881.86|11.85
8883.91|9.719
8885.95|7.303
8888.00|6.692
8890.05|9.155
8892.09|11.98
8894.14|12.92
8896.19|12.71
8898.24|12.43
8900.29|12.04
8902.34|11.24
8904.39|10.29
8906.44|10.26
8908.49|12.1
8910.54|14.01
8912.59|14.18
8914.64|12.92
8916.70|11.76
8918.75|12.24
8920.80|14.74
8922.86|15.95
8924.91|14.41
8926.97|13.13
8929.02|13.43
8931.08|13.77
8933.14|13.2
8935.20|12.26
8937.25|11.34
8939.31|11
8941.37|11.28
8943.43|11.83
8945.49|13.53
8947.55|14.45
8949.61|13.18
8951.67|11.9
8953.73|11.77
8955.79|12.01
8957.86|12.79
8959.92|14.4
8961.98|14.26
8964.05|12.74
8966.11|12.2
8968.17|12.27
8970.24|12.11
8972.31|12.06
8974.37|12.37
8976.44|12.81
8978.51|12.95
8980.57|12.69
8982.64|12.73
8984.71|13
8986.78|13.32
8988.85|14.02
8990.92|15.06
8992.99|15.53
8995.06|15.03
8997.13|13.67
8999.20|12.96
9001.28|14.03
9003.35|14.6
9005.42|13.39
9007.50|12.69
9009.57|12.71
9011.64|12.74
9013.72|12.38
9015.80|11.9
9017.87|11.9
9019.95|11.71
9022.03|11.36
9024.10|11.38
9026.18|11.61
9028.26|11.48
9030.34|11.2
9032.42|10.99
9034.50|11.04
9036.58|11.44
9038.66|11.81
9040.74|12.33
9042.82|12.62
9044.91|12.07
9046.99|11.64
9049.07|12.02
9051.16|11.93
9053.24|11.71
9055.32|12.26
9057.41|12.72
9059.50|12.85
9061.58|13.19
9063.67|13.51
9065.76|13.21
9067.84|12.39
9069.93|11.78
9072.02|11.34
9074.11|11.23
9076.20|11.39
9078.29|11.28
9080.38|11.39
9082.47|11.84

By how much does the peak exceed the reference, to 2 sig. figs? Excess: 3.1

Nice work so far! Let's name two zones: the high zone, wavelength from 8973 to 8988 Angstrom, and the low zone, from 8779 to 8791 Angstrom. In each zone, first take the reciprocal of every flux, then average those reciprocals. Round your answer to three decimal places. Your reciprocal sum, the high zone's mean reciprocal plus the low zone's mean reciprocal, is 0.191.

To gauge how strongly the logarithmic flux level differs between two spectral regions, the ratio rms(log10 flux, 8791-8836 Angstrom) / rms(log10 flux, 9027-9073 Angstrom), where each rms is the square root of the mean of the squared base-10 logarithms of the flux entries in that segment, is 0.97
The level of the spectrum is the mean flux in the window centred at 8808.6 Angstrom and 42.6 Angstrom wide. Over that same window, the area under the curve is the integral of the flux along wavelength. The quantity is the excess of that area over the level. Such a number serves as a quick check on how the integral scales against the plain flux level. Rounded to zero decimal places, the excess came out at 452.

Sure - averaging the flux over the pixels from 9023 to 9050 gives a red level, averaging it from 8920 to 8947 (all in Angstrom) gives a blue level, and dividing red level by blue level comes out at 0.89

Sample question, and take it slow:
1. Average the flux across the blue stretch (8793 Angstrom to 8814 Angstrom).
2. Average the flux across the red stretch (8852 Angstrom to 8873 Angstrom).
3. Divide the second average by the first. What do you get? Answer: 1.08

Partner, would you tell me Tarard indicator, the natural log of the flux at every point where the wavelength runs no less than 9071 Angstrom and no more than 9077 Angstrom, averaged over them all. 2.43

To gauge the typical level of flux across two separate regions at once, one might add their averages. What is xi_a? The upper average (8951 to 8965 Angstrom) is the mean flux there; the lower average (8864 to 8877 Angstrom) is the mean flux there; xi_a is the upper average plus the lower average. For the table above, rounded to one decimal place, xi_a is 24.9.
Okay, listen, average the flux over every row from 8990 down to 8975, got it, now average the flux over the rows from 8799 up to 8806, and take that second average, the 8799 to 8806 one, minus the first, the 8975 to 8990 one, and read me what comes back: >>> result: -2.9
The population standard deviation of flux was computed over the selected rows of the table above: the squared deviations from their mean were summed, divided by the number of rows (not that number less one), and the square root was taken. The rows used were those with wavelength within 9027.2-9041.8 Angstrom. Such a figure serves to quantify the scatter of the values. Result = 0.44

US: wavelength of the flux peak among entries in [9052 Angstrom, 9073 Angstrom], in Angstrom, 9063.67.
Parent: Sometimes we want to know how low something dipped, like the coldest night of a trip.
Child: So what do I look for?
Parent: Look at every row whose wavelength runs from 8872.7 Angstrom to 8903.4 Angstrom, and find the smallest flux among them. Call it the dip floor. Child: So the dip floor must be 6.692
